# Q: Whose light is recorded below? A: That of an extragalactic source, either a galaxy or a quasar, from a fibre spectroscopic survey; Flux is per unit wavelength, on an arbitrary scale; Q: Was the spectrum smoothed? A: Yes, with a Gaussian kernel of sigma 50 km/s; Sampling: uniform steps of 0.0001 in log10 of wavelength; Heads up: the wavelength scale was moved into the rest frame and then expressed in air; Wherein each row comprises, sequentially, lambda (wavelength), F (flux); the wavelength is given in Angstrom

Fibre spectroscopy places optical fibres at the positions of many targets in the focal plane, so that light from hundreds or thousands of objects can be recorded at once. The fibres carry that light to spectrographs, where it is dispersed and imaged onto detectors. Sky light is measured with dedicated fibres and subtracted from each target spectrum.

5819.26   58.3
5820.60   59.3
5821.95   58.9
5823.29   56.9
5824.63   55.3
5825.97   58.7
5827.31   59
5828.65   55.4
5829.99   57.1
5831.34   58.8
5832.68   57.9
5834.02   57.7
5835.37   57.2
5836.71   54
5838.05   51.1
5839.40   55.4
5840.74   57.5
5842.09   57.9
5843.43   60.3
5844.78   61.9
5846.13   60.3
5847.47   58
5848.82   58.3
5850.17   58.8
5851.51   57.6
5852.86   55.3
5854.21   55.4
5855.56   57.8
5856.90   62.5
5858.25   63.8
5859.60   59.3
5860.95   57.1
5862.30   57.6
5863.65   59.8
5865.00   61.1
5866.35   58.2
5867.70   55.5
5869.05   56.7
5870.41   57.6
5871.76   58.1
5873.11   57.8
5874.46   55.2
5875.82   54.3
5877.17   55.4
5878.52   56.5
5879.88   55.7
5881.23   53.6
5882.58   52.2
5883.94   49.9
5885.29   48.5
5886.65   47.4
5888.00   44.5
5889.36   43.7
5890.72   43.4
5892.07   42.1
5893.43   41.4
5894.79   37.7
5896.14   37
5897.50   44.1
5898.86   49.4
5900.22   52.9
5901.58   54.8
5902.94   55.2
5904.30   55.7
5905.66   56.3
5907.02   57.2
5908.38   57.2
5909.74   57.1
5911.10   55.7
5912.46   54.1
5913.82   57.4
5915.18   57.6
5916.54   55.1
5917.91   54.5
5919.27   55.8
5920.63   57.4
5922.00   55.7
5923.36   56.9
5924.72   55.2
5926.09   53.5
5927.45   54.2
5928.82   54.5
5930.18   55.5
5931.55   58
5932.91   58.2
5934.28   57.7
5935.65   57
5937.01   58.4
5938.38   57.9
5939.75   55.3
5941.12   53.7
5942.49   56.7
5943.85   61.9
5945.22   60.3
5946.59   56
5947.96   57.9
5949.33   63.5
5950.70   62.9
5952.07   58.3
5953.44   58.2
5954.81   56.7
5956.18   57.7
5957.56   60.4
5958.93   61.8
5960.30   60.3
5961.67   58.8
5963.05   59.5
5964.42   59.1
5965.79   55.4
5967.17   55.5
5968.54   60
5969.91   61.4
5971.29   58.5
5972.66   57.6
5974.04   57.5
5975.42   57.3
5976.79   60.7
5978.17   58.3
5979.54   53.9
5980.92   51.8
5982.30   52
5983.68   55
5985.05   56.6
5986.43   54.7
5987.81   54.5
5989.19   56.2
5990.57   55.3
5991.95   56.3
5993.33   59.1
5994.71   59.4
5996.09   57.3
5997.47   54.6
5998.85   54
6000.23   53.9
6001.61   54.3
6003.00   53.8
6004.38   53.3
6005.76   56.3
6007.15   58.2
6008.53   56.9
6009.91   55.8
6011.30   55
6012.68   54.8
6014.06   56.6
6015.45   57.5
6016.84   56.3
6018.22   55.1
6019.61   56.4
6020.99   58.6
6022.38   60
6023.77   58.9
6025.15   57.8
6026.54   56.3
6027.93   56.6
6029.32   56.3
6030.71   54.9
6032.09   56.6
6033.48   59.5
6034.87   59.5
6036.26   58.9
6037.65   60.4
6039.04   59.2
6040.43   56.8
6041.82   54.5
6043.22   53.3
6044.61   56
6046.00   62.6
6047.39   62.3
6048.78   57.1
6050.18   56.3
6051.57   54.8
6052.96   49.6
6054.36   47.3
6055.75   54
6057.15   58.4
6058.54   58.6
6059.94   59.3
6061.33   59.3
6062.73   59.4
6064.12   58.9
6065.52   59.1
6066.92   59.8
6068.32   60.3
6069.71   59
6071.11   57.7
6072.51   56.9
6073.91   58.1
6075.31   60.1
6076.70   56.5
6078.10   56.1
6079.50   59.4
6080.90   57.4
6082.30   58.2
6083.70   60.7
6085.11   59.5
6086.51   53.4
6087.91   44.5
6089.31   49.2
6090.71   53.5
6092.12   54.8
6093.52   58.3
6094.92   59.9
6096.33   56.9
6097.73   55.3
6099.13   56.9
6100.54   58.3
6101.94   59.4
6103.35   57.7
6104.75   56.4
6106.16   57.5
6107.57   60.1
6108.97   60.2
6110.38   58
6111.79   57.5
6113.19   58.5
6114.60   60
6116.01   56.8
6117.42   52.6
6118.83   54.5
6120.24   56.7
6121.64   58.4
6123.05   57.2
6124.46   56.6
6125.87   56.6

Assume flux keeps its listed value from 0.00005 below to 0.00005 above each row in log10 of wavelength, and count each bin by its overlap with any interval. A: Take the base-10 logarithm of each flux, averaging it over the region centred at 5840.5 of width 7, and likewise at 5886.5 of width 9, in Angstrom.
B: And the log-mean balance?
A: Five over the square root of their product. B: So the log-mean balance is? 2.92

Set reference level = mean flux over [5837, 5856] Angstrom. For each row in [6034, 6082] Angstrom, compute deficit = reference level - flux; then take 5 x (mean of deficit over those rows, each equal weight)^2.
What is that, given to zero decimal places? 0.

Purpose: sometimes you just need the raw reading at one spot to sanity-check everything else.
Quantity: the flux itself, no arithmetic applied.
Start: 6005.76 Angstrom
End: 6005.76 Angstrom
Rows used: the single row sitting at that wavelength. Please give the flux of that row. 56.3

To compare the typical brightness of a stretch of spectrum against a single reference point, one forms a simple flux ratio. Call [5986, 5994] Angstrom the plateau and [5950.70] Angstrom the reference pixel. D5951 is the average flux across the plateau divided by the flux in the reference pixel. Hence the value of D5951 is 0.89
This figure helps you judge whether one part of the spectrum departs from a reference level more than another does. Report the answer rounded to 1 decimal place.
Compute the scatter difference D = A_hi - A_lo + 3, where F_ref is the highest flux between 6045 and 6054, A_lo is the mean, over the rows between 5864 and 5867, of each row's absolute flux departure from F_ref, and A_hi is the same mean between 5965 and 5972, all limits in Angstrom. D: 4.5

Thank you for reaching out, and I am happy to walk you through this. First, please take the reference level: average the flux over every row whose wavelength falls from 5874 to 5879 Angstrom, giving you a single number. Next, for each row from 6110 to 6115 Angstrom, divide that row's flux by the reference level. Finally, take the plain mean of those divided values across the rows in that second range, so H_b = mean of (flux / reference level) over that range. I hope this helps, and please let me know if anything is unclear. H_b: 1.057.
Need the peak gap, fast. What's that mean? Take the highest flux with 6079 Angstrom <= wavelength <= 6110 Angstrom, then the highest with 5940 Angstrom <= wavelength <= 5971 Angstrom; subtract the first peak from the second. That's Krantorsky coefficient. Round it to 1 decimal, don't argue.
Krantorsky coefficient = 2.8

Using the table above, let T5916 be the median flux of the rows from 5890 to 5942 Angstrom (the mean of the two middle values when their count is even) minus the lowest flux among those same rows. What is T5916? 18.4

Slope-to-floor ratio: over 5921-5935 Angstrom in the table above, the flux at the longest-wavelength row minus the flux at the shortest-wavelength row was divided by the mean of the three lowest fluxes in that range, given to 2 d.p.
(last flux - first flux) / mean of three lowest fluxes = 0.04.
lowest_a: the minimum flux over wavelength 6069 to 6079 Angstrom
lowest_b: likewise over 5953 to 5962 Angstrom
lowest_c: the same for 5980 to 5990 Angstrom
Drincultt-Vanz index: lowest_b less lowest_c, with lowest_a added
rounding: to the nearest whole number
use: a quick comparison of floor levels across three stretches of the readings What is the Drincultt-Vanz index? 61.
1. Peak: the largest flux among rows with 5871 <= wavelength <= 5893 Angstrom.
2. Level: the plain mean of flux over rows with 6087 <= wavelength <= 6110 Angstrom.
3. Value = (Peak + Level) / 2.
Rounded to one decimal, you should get 57.1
